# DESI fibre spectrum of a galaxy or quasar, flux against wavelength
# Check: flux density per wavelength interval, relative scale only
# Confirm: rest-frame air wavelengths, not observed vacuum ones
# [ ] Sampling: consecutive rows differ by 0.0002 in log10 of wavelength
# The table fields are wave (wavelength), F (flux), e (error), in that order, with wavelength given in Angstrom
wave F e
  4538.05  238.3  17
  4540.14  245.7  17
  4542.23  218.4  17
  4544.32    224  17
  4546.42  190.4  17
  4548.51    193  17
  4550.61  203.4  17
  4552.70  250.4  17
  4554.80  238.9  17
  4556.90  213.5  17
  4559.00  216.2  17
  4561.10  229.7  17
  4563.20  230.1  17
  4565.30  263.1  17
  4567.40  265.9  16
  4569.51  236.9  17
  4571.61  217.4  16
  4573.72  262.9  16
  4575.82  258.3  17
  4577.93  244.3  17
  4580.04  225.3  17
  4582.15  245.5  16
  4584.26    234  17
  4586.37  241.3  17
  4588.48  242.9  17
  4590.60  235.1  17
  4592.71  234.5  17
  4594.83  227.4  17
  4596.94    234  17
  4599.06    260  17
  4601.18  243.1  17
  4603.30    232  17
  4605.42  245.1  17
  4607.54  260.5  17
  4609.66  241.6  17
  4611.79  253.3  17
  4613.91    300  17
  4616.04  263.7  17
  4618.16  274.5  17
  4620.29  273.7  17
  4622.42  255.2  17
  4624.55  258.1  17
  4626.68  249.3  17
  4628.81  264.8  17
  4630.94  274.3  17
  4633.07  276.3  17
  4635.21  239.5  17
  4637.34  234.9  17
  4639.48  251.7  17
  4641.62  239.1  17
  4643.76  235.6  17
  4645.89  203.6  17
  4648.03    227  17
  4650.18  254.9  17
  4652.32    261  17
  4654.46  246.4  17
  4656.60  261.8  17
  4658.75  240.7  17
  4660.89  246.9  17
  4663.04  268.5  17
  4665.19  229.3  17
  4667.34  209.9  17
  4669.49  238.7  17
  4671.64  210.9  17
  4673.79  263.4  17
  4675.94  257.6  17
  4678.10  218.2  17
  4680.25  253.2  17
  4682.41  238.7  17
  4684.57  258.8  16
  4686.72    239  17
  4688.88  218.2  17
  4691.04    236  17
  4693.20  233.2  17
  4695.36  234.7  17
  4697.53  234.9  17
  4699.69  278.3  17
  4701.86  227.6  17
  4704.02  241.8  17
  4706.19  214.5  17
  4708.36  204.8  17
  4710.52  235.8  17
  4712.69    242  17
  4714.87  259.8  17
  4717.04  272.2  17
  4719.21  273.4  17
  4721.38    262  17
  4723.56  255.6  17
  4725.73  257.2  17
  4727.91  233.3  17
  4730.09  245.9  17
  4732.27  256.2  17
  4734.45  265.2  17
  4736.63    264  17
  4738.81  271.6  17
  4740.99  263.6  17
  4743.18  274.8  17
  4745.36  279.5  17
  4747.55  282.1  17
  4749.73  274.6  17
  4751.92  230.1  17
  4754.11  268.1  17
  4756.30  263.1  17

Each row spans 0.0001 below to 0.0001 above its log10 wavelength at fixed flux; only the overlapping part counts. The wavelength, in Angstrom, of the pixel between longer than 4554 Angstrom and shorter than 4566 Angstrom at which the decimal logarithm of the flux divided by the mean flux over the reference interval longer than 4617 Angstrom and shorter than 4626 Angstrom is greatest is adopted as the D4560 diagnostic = 4565.30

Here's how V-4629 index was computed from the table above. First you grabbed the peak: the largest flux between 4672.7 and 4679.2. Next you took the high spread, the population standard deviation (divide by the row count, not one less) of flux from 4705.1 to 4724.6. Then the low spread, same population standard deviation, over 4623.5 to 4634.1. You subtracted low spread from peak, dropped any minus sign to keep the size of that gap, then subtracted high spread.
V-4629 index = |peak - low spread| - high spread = 230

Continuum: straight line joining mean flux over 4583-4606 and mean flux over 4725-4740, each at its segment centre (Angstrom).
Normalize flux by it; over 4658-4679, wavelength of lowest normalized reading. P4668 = 4667.34 Angstrom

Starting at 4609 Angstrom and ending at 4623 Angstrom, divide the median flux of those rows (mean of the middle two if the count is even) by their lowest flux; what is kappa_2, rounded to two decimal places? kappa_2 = 1.09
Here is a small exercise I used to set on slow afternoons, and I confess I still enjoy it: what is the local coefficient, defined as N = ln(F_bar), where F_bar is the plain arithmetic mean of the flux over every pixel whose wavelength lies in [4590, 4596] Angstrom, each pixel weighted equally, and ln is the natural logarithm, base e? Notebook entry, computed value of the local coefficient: 5.45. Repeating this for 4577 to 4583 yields 5.47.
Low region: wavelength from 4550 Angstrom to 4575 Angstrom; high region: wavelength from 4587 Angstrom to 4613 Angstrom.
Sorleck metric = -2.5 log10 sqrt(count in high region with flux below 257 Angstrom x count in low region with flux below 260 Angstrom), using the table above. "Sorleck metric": -2.44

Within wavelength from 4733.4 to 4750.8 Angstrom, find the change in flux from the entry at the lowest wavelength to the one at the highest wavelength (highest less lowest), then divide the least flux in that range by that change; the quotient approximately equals 28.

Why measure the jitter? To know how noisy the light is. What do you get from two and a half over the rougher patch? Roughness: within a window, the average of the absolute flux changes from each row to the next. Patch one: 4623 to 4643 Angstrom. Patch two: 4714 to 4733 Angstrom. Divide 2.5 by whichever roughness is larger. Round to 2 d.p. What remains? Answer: 0.19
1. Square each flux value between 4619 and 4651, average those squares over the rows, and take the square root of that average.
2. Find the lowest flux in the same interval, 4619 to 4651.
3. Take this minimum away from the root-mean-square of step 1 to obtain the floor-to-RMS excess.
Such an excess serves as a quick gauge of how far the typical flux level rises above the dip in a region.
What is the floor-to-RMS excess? 46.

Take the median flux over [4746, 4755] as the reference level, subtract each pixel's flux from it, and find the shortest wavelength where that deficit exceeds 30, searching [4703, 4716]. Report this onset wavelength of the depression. 4706.19 Angstrom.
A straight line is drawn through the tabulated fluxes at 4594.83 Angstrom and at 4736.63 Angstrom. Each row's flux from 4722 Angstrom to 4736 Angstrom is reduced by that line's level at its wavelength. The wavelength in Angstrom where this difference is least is 4727.91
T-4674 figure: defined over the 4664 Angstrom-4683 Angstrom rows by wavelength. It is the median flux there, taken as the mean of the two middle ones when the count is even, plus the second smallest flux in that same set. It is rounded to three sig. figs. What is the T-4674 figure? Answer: 450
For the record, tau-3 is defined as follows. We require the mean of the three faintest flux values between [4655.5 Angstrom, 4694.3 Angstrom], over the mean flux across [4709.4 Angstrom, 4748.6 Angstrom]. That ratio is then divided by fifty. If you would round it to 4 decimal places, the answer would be 0.0163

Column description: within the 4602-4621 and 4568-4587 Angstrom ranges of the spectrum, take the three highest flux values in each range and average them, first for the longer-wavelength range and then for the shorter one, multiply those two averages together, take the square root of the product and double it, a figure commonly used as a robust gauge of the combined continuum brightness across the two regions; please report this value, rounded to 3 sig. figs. 538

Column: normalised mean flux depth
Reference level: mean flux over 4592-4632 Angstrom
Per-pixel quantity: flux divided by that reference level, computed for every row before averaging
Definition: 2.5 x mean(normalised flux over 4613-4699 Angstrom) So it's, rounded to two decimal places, 2.42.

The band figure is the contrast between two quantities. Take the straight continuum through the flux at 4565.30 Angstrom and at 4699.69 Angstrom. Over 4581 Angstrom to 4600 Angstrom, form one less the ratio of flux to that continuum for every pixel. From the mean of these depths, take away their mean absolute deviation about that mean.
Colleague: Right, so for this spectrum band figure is 0.073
